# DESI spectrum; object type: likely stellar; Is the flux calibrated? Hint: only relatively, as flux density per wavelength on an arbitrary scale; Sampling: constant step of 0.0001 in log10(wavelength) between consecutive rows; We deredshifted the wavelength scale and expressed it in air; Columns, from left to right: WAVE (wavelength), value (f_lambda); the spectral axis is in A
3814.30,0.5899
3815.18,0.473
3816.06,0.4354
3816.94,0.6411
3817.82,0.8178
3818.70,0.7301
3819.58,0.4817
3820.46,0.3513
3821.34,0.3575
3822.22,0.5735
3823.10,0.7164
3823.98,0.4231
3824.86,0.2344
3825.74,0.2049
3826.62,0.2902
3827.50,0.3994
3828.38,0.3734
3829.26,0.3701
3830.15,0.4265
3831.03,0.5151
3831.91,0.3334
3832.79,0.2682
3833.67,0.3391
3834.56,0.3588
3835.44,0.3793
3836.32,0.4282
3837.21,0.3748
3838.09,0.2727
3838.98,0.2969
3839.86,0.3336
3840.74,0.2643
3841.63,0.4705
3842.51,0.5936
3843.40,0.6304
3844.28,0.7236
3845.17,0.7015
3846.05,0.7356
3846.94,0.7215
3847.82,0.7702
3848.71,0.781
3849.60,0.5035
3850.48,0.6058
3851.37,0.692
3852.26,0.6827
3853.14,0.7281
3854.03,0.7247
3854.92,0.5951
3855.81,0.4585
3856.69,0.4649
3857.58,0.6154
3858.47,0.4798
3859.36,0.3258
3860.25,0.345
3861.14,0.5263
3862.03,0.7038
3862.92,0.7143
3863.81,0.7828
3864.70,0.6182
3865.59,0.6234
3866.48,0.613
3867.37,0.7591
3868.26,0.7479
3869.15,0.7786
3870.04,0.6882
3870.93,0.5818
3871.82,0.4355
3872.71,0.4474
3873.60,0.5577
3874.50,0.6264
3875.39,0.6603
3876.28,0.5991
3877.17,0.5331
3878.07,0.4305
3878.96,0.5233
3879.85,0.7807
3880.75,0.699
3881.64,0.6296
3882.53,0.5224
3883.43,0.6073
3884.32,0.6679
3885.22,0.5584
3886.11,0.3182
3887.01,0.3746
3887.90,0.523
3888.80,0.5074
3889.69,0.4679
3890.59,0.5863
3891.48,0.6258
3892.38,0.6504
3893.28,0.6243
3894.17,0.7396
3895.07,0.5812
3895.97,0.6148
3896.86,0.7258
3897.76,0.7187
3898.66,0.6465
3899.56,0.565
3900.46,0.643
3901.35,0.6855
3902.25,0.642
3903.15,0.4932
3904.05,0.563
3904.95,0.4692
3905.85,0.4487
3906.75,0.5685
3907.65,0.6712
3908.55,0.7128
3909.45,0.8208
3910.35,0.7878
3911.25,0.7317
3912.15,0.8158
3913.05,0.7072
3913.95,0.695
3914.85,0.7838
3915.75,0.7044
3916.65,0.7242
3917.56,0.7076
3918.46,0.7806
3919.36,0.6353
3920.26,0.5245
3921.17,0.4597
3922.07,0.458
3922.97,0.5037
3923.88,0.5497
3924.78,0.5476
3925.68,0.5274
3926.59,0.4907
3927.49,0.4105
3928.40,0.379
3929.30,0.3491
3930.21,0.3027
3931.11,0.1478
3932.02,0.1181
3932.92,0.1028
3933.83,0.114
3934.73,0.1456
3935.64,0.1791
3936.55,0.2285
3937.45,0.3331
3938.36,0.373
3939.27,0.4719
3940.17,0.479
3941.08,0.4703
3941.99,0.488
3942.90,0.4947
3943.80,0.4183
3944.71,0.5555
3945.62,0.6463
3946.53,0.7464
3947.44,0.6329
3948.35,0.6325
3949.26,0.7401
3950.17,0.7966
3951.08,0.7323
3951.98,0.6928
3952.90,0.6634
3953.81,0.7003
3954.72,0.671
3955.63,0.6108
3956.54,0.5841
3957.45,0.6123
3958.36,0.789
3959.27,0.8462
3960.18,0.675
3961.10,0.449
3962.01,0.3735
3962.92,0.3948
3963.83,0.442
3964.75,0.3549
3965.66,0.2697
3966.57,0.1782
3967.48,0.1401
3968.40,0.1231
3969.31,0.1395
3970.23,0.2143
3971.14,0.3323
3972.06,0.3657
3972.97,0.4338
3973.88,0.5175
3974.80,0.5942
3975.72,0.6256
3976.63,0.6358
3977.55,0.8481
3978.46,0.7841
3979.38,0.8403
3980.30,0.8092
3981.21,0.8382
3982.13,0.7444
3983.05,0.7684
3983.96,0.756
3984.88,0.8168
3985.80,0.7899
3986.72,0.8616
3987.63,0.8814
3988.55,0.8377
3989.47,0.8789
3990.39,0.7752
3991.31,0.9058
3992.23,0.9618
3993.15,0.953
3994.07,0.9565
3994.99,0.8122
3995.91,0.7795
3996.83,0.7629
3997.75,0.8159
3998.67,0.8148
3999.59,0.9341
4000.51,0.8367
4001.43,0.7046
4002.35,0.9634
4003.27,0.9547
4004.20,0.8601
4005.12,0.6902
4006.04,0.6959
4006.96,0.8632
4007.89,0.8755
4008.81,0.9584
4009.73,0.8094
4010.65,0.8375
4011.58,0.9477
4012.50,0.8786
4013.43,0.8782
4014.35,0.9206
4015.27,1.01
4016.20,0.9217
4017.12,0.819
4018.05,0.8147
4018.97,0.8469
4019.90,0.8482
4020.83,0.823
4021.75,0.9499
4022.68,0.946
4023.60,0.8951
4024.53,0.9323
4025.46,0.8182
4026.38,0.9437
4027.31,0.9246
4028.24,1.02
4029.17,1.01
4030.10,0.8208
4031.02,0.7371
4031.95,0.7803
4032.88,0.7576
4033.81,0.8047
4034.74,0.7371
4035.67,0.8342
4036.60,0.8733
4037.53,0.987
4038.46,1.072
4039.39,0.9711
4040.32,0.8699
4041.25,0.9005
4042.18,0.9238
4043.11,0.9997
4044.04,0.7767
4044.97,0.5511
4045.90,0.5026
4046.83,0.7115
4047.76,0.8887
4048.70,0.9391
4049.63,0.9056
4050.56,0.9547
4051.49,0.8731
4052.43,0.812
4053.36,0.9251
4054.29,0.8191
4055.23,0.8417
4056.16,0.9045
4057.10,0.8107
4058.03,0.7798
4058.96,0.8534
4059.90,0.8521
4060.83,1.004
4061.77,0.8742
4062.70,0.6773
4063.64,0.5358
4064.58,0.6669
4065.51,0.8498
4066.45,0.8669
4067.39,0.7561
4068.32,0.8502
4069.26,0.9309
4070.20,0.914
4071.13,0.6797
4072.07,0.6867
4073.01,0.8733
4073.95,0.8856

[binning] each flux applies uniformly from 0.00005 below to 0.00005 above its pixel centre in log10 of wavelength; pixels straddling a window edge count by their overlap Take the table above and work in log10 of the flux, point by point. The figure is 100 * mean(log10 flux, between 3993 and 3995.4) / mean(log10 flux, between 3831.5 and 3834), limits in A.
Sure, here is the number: 9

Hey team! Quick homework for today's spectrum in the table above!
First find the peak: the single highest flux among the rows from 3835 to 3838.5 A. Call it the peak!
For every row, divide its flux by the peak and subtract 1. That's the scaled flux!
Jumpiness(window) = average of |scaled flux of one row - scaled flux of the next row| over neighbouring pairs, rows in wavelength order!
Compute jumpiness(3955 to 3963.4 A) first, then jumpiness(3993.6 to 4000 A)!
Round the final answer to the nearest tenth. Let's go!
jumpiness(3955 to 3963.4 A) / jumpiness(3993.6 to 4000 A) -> 1.6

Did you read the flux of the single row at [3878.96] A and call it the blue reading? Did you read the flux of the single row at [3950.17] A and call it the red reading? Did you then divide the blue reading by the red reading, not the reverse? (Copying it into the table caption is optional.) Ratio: 0.7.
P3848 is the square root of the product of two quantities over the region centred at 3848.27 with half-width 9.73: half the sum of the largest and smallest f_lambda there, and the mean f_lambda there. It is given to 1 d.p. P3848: 0.6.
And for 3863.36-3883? 0.6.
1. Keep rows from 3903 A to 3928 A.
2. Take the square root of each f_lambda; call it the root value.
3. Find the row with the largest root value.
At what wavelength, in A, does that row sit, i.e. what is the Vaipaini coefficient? 3909.45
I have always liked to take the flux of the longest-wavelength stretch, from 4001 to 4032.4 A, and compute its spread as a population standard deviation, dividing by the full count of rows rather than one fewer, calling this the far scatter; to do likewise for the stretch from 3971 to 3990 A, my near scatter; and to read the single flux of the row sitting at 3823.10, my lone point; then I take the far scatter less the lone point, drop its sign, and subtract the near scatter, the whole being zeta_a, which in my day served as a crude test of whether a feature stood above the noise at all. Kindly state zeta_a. 0.46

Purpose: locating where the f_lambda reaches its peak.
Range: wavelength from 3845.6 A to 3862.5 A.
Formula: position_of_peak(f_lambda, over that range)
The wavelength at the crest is 3848.71 A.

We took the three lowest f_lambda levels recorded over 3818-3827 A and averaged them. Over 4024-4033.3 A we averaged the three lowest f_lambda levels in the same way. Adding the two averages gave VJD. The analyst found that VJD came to 1.00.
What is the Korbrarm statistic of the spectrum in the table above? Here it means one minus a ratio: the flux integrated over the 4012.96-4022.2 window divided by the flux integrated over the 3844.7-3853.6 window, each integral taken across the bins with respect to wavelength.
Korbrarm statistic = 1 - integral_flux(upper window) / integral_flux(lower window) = -0.3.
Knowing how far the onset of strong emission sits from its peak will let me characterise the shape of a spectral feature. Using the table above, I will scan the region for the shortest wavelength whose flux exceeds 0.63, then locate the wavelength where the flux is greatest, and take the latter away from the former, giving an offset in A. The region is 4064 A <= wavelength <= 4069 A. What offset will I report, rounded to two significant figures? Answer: -1.9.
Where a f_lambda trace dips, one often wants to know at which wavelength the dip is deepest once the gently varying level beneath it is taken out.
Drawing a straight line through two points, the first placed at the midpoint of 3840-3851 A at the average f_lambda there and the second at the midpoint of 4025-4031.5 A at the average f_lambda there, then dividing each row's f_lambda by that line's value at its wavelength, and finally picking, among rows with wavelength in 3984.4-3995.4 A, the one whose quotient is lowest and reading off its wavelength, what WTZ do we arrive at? 3990.39 A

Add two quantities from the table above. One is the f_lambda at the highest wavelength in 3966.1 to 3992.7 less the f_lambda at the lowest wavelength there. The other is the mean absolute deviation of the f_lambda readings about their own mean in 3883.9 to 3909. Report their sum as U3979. 0.87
